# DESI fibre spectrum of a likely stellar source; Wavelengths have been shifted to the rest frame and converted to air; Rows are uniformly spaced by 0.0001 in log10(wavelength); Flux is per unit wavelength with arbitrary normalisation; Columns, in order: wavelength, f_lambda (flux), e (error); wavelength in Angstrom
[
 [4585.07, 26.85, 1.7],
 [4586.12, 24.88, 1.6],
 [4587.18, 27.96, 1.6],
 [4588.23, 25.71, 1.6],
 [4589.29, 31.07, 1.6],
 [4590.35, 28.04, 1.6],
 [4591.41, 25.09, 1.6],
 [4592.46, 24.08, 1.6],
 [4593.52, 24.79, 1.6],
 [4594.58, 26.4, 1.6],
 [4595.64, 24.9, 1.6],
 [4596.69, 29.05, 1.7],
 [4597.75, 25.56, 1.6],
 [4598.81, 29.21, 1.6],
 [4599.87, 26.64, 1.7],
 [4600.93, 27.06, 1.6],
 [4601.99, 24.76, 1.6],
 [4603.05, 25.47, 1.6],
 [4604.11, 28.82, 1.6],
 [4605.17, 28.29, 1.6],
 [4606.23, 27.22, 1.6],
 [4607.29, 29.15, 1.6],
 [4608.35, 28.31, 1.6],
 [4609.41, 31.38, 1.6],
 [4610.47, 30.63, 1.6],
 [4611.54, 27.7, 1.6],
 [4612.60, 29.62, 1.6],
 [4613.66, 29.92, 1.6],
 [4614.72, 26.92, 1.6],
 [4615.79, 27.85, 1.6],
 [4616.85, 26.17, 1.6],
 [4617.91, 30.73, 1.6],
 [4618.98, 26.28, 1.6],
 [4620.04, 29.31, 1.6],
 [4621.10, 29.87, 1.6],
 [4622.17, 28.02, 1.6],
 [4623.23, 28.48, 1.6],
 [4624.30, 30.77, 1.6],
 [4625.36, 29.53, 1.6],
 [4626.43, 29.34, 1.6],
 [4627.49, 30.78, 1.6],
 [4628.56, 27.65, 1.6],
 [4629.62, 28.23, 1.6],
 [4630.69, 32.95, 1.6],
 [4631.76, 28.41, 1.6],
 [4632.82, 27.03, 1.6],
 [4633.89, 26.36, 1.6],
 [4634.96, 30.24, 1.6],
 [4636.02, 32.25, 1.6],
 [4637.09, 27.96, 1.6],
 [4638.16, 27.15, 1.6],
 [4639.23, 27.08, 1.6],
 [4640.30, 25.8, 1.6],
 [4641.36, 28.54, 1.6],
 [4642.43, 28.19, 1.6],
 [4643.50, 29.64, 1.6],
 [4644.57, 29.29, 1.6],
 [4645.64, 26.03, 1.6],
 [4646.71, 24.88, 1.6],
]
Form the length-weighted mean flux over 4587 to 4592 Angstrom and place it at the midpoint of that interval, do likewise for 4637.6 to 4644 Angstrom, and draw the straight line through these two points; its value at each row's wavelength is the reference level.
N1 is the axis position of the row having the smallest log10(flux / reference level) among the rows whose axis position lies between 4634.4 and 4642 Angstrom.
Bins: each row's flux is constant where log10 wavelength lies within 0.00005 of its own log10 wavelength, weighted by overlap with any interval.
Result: 4640.30 Angstrom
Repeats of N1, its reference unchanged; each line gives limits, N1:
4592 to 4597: 4592.46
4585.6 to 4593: 4592.46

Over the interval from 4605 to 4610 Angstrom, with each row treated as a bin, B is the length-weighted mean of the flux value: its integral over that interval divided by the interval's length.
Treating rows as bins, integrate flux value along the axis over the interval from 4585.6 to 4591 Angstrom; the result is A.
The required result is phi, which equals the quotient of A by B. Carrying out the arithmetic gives 5.1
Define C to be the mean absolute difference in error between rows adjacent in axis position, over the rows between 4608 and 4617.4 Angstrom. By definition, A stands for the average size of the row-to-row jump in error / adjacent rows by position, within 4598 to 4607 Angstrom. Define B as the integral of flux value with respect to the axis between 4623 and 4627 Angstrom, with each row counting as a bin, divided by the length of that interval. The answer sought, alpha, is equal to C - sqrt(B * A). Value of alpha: -0.92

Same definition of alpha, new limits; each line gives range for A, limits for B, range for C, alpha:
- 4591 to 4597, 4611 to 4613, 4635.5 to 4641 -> -0.76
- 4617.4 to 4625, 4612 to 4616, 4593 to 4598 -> 0.05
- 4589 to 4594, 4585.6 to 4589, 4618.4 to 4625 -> 0.00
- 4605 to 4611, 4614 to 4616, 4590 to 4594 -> 0.00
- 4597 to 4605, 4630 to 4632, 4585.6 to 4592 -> -1.01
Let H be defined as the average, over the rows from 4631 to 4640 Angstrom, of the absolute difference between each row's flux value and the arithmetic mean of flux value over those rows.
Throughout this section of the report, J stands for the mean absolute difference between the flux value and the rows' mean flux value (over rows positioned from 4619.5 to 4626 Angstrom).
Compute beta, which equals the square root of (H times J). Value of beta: 1.0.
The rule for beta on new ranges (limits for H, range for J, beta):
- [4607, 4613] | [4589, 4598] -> 1.4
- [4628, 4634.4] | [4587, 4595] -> 1.6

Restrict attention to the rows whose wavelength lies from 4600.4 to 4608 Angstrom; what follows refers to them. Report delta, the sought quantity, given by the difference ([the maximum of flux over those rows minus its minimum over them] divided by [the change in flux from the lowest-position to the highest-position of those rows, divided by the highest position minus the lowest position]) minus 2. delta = 11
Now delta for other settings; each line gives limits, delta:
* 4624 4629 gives -6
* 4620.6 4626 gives -36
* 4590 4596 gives -9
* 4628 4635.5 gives 14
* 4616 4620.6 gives 3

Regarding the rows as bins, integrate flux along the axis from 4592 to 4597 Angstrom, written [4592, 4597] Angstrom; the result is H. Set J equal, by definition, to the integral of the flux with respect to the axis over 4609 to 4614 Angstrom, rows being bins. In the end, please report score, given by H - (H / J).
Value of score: 128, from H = 129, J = 149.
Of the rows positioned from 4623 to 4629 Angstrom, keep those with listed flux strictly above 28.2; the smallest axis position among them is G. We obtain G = 4623.23 Angstrom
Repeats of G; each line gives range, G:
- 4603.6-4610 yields 4604.11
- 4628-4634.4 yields 4629.62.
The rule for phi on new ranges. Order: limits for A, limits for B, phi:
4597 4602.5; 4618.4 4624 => 5.2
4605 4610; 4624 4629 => 4.9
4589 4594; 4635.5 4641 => 4.7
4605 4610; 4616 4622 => 5.1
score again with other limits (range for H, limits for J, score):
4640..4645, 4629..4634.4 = 141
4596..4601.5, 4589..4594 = 150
